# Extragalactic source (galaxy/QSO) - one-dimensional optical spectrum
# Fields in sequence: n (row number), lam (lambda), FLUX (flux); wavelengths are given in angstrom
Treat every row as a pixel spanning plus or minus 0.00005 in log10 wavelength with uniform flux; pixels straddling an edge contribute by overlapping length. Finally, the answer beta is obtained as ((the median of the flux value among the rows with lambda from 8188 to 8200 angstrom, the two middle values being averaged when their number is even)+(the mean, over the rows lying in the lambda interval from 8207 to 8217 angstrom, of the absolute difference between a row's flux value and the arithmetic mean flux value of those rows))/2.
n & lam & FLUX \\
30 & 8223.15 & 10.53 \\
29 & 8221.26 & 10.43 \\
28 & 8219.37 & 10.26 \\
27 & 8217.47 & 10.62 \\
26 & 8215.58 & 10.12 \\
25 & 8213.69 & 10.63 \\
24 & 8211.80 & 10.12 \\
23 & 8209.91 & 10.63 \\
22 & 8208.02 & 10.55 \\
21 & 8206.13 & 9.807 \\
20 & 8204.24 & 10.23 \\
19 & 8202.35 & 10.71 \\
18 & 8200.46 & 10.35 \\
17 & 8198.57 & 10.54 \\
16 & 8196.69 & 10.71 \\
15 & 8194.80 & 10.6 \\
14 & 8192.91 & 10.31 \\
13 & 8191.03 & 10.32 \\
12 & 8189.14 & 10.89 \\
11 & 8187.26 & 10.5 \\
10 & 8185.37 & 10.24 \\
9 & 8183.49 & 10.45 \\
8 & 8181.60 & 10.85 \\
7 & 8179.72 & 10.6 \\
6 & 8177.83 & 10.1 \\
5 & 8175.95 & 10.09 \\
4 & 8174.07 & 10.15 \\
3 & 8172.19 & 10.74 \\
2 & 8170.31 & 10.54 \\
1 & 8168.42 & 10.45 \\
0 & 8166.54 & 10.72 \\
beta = 5.40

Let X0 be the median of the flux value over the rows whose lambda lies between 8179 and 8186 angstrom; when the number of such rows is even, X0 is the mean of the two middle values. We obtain 10.5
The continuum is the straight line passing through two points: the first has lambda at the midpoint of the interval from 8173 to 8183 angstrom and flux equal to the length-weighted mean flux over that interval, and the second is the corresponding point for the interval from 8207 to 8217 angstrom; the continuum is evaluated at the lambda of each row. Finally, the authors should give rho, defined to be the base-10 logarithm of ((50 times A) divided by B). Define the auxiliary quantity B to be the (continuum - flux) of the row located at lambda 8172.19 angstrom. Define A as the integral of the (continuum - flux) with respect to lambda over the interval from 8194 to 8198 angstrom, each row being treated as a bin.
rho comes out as 2.12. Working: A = -1.0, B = -0.38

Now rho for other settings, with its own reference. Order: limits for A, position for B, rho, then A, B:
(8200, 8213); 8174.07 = 2.30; 0.8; 0.21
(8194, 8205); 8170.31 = 2.57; -1.4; -0.19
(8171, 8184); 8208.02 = 2.48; -0.8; -0.14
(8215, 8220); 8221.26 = 3.52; 0.4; 0.01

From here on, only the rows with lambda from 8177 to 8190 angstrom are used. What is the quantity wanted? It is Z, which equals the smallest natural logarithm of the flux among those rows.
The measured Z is 2.31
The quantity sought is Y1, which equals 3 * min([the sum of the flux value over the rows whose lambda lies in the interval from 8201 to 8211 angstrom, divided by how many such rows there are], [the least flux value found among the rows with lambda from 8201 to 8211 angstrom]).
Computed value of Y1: 29.4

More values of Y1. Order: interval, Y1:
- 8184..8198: 30.7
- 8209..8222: 30.4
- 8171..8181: 30.3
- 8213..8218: 30.4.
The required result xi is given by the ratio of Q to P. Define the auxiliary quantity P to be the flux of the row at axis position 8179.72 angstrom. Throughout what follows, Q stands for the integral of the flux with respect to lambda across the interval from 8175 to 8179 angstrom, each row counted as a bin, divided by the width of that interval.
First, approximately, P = 10.6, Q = 10.1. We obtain 0.95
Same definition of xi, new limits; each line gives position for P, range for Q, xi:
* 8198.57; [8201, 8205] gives 0.99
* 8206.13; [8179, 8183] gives 1.09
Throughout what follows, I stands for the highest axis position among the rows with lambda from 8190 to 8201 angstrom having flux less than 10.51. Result 8200.46 angstrom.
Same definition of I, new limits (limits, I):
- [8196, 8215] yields 8211.80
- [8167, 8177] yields 8175.95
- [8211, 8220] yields 8219.37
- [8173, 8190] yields 8187.26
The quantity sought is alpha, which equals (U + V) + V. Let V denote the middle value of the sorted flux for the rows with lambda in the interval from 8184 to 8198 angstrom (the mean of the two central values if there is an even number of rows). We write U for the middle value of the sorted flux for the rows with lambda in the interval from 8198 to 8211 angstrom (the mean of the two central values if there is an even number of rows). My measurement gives 31.5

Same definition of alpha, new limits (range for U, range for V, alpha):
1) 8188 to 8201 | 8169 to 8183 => 31.6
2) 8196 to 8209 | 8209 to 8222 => 31.4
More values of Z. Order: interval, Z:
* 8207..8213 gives 2.31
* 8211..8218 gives 2.31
